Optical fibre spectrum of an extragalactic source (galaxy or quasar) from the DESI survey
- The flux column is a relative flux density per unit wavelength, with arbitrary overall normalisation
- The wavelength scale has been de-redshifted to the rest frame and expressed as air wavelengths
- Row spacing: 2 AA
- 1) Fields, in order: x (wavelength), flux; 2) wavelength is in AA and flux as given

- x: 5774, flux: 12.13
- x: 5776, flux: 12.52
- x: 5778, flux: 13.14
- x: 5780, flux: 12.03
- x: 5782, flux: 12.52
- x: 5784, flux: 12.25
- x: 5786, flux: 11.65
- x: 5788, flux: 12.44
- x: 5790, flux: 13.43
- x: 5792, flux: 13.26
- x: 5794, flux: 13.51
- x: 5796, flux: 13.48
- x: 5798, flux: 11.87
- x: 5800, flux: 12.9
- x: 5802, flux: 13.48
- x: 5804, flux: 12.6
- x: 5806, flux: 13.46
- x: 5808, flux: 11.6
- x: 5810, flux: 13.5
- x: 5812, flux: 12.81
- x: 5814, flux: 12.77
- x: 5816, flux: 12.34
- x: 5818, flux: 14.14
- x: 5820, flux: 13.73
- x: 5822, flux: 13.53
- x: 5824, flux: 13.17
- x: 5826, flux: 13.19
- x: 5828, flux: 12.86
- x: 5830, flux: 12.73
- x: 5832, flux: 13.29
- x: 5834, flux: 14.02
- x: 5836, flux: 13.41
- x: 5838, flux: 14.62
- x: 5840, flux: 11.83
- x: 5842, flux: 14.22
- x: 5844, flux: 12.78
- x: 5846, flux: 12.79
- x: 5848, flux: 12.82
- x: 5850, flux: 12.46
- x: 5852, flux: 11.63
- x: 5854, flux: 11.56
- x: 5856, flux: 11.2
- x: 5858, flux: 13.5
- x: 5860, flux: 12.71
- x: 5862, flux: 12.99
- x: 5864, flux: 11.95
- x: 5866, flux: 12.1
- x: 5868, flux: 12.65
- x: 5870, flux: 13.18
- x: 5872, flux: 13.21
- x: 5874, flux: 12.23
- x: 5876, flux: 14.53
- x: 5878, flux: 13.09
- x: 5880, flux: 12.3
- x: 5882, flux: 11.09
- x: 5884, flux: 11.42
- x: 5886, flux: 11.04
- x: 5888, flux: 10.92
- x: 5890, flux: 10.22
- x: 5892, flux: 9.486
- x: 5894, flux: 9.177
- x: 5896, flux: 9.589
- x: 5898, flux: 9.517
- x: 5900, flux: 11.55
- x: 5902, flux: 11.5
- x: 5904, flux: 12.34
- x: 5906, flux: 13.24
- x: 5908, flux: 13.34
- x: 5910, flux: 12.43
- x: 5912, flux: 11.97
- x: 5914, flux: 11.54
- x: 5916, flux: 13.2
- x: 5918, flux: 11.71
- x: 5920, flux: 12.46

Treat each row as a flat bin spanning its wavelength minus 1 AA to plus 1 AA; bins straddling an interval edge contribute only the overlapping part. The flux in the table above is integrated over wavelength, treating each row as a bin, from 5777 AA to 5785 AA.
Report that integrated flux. 100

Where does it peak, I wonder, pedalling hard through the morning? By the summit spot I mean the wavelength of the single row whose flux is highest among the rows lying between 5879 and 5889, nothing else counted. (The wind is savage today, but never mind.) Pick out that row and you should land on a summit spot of 5880 AA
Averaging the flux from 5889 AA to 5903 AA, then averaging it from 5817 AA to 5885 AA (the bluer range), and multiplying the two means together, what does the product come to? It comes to 130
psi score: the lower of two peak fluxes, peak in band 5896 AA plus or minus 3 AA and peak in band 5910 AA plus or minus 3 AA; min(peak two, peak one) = 9.6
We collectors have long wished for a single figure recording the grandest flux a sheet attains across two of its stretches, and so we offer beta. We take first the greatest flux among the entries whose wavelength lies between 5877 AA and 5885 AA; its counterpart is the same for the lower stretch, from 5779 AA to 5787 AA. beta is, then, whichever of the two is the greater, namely 13.1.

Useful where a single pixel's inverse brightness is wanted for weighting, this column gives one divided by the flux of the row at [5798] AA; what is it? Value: 0.084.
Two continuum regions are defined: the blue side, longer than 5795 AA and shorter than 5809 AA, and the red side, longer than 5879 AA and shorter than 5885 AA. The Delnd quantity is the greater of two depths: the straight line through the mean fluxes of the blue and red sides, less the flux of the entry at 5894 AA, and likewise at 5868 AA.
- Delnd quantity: 2.3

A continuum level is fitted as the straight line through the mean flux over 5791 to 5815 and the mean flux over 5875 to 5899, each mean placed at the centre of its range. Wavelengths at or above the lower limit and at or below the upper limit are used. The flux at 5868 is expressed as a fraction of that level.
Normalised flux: 1.104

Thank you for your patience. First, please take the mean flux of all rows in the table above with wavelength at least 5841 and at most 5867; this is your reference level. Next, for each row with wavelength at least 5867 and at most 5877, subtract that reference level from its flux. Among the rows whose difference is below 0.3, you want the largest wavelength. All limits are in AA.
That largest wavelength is 5874 AA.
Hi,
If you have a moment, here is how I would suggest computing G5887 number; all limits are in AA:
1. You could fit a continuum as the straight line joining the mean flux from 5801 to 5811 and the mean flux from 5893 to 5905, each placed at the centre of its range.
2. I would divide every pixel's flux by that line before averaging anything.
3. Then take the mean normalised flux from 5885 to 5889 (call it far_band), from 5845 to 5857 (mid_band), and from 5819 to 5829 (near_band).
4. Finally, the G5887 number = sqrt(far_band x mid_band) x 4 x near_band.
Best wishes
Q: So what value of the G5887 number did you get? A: 4.32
